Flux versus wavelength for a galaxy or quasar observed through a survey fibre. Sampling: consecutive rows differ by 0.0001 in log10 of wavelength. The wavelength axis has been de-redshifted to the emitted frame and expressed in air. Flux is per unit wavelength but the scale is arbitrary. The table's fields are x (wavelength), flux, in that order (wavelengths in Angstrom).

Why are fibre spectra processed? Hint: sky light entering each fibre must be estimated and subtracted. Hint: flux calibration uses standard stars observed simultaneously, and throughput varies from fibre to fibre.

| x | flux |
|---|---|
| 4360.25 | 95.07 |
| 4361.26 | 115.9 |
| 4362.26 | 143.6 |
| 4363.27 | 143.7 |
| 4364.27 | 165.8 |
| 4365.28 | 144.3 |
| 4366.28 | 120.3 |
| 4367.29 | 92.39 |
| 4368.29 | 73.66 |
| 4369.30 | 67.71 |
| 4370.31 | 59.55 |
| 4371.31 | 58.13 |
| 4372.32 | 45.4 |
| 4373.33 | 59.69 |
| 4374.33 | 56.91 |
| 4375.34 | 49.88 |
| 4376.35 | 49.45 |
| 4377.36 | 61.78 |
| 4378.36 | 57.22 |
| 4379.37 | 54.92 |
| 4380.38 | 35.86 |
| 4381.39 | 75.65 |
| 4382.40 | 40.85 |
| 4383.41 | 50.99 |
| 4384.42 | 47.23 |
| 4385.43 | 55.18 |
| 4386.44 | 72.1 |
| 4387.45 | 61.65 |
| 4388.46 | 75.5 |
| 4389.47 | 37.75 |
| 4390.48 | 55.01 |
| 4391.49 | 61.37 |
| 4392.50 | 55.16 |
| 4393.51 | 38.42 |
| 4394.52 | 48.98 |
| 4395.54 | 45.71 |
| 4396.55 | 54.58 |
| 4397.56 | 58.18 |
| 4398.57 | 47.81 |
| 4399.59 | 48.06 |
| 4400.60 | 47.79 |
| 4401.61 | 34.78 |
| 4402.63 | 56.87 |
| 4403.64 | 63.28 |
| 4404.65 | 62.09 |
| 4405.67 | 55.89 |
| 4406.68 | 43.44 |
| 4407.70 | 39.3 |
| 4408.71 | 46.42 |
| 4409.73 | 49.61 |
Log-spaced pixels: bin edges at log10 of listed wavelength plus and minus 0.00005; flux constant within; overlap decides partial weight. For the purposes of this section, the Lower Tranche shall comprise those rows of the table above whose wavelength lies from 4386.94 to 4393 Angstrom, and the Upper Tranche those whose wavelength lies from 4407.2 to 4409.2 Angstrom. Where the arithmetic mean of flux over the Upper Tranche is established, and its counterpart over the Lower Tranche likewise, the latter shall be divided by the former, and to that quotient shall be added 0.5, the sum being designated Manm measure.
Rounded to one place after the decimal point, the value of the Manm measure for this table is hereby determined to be 1.8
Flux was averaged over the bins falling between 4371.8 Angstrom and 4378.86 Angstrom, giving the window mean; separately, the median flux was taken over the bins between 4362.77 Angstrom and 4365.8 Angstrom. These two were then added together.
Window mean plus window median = 199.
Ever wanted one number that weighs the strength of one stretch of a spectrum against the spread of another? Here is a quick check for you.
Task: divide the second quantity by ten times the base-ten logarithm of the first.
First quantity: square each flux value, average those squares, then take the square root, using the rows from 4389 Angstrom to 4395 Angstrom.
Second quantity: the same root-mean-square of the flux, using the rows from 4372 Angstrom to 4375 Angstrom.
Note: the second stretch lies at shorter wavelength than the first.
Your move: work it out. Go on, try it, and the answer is 3.2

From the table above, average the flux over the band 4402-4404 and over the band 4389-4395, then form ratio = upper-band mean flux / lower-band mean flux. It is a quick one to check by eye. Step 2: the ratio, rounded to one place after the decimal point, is 1.2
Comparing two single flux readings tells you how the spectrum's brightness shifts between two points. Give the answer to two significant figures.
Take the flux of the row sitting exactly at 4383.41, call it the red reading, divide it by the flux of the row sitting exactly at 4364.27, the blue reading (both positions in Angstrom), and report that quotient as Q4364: 0.31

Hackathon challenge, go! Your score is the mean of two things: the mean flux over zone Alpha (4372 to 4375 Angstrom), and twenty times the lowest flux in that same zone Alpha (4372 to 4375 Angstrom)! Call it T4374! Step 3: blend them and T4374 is 481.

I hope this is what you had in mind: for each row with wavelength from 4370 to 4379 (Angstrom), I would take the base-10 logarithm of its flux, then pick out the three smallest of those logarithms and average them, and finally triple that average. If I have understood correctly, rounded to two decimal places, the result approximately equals 5.05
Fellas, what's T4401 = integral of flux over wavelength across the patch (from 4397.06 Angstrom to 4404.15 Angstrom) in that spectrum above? 362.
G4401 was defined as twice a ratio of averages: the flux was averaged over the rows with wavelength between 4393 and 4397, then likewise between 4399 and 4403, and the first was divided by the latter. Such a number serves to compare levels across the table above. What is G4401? 2.0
